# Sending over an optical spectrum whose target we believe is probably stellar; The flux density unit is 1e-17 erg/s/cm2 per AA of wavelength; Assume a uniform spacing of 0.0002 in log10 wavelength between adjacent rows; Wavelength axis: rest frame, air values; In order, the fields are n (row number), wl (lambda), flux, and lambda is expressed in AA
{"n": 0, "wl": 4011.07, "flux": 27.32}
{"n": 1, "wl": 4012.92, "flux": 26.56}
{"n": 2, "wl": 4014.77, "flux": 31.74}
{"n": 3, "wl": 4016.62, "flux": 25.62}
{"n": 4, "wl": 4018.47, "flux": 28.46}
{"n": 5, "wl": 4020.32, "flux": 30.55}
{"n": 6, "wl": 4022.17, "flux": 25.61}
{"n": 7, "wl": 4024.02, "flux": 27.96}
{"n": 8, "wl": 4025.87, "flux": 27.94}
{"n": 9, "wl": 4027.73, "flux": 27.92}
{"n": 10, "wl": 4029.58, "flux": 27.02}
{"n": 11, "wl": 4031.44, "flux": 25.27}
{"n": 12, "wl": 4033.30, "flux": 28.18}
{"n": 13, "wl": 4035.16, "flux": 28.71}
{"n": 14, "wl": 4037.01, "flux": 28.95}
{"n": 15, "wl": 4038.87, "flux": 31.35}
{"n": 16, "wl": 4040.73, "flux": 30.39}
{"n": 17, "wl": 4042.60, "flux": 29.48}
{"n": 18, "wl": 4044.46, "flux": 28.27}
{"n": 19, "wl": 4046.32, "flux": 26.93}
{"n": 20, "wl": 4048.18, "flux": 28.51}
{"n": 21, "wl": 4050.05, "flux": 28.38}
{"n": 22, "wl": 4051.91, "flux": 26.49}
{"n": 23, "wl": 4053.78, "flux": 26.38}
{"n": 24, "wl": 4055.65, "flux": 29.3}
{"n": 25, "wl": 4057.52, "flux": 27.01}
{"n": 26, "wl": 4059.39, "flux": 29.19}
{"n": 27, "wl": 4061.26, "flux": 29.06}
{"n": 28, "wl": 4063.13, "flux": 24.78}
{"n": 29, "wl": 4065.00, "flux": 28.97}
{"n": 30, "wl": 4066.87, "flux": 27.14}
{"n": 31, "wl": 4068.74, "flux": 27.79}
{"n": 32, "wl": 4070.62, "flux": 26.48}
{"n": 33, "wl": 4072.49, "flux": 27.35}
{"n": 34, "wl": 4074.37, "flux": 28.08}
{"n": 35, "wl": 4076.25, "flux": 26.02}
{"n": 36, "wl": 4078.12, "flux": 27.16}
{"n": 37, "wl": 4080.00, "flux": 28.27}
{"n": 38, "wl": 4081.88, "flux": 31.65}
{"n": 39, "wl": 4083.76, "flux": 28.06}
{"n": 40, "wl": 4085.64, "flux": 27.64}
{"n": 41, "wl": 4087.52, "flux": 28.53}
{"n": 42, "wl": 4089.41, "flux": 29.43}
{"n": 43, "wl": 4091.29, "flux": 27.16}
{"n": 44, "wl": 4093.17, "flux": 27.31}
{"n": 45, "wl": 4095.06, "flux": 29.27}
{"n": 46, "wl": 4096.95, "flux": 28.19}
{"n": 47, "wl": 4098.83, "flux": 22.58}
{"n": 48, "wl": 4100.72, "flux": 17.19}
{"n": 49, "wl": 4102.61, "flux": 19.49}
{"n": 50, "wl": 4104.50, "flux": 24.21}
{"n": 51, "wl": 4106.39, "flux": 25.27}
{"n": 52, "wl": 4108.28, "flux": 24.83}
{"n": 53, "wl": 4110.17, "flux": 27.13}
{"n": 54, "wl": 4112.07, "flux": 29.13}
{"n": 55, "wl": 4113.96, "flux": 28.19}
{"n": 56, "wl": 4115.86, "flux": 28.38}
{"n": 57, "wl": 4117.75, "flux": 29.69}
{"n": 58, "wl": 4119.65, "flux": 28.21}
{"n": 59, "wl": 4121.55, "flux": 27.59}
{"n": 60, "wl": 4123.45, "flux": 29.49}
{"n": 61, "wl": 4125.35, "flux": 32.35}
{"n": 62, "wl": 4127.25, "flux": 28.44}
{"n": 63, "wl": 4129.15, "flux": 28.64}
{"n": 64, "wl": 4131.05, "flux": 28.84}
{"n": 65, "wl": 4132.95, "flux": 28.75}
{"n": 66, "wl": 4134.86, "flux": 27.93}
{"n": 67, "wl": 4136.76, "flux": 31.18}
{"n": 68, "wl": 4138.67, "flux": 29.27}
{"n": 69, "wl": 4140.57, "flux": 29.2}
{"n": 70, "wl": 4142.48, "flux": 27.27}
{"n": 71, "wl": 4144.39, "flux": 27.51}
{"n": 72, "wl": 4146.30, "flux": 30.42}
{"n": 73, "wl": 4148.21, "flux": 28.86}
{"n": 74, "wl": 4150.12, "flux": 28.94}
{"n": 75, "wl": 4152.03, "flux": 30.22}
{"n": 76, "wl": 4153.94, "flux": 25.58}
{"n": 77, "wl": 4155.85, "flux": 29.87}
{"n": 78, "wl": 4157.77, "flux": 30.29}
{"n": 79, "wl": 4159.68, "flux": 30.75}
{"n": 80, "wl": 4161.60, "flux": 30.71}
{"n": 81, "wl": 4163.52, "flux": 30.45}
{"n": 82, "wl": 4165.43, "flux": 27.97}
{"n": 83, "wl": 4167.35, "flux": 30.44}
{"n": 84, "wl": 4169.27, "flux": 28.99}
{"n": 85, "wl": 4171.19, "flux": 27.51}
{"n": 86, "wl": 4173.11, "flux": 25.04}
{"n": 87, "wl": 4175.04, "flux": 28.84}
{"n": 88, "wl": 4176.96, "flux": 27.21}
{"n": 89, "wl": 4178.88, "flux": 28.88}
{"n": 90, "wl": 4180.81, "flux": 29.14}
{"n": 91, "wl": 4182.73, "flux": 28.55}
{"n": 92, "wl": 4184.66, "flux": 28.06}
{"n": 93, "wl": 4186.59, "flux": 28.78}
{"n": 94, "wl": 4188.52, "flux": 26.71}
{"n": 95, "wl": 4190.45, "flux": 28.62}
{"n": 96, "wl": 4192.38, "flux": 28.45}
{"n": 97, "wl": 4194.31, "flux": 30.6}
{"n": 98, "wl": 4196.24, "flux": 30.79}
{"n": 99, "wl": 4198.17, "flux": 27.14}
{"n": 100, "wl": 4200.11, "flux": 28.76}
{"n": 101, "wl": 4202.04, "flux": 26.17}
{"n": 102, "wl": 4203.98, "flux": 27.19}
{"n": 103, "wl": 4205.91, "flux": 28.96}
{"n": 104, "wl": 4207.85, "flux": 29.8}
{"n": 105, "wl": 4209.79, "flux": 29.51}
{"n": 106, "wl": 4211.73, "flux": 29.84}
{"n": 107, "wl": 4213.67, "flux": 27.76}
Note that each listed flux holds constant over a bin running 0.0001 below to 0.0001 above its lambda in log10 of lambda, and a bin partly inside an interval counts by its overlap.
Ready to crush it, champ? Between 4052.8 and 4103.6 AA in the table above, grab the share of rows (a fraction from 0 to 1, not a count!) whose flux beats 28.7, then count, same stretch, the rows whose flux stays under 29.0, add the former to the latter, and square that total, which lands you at 452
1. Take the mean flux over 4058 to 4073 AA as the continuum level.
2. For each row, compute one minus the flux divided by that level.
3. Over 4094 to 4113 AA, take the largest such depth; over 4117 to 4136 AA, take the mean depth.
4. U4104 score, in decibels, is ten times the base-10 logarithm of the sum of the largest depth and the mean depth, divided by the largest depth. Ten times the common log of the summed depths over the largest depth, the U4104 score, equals -0.6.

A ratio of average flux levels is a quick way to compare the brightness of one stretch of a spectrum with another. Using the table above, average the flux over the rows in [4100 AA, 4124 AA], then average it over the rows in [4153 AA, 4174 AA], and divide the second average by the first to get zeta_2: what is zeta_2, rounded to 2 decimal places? 1.11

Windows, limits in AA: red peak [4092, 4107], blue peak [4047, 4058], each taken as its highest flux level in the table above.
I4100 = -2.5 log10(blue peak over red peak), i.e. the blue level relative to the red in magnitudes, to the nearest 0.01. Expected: 0.00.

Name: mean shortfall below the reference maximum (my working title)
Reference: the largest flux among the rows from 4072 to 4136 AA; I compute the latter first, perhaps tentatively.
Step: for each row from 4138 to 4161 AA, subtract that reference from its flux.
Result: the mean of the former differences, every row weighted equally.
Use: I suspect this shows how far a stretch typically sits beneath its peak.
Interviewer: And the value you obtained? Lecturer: -3.3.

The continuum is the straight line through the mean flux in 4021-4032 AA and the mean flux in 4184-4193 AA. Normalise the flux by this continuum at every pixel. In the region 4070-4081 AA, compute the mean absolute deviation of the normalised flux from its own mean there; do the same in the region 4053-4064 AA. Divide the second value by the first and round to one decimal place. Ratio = 2.3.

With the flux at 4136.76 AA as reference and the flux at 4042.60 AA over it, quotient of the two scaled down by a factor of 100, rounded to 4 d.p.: 0.0095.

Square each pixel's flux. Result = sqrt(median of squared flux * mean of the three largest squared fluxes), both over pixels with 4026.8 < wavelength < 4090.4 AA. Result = 876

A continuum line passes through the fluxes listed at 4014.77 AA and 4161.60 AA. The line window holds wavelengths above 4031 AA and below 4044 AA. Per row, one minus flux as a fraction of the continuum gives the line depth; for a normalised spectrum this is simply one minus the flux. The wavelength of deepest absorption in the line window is 4031.44 AA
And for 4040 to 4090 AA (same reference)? 4063.13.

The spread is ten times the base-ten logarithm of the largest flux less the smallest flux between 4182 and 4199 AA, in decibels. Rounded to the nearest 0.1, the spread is 6.1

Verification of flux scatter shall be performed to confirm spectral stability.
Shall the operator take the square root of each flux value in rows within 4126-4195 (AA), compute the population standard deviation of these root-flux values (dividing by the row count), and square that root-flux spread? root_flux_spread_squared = 0.0171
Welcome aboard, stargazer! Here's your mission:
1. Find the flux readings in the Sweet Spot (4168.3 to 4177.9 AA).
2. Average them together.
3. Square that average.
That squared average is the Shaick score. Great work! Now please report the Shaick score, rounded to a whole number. 757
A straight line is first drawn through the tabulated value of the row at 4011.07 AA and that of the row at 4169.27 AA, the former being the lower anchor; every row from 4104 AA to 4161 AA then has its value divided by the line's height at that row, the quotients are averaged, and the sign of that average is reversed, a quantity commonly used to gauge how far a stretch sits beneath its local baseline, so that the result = -1.00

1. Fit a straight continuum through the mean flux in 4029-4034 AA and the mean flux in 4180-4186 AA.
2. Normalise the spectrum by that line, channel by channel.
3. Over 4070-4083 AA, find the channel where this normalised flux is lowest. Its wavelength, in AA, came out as 4076.25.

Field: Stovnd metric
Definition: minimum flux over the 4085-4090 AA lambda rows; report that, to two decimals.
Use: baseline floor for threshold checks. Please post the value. 27.64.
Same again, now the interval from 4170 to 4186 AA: 25.04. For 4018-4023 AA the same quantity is 25.61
